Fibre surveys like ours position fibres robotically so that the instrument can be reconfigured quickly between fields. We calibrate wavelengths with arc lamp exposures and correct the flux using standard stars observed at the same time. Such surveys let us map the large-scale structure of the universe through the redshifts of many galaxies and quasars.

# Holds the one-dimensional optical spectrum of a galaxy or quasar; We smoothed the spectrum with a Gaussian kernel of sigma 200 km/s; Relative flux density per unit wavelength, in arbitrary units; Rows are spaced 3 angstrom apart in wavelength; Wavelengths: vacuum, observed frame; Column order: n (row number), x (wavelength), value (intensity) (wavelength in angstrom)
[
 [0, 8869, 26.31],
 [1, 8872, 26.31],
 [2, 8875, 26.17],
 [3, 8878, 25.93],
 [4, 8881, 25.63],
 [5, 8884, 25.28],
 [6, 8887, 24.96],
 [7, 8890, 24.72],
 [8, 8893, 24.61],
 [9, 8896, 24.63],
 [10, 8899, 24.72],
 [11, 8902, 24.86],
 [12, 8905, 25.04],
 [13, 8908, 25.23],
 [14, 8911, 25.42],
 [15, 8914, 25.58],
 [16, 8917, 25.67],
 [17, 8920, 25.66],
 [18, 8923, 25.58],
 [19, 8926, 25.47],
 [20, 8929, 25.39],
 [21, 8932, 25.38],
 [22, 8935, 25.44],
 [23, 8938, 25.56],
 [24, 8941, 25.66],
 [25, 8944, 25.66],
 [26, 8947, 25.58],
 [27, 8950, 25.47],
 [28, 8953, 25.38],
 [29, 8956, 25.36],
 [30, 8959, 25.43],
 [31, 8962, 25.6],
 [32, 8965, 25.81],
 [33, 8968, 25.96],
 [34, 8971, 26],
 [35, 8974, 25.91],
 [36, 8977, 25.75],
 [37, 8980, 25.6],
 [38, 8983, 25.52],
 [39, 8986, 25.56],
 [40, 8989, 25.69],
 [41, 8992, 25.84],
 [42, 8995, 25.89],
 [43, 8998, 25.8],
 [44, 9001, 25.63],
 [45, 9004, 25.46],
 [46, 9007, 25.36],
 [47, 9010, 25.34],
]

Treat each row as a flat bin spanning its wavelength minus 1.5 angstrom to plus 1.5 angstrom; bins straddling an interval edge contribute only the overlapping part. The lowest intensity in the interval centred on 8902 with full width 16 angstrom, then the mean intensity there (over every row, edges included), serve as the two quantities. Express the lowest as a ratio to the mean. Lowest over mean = 0.989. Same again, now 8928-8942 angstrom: 0.996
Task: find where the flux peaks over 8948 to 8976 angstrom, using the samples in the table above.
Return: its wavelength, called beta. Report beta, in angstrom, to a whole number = 8971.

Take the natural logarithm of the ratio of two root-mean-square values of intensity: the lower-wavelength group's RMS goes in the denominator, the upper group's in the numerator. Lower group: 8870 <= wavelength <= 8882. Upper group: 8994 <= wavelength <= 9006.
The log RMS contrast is -0.012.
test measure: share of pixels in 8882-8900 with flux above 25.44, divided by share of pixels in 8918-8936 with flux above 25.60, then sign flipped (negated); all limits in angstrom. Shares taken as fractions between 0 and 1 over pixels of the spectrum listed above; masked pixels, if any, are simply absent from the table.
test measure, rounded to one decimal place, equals 0.0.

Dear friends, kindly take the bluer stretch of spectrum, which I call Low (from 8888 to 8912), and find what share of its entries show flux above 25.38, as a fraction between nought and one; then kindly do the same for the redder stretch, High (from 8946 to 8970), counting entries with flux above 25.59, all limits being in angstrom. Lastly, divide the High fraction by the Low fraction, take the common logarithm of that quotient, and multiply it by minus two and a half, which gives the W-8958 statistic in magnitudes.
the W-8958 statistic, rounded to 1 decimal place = -1.2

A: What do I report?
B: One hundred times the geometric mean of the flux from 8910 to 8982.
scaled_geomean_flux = 2560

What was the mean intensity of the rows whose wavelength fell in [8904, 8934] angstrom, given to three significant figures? 25.4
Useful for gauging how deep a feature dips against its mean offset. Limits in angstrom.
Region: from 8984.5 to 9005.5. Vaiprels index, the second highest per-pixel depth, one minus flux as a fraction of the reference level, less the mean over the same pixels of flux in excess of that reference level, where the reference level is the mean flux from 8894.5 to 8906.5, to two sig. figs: -0.91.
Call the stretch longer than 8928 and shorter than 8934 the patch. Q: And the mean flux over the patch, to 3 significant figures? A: 25.4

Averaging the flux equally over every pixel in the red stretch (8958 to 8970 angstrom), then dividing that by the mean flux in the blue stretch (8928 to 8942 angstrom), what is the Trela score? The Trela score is 1.01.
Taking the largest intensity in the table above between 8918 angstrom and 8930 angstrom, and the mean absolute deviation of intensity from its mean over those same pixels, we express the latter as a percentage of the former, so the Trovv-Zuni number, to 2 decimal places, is 0.37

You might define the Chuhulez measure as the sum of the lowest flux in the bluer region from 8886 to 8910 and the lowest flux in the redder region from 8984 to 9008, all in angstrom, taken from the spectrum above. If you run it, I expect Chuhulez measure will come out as 50.0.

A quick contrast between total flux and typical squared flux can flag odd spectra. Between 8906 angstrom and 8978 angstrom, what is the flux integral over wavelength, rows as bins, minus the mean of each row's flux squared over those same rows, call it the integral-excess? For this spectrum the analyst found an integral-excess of 1187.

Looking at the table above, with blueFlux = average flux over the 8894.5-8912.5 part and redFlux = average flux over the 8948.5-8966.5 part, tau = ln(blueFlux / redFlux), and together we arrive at -0.021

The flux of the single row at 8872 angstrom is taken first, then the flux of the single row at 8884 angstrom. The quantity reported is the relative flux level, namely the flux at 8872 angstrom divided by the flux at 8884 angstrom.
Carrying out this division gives 1.04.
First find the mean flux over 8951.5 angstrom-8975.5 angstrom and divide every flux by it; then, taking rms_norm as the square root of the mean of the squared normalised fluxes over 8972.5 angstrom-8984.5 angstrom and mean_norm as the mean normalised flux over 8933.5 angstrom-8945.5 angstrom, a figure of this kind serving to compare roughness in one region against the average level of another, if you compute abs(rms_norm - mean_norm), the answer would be 0.004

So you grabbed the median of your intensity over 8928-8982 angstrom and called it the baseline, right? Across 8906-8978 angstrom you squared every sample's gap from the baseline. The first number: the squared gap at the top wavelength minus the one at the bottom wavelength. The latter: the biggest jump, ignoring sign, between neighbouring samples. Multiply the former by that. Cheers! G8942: -0.010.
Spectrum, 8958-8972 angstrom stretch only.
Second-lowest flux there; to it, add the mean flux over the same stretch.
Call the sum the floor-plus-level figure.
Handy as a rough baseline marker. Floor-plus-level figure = 51.4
